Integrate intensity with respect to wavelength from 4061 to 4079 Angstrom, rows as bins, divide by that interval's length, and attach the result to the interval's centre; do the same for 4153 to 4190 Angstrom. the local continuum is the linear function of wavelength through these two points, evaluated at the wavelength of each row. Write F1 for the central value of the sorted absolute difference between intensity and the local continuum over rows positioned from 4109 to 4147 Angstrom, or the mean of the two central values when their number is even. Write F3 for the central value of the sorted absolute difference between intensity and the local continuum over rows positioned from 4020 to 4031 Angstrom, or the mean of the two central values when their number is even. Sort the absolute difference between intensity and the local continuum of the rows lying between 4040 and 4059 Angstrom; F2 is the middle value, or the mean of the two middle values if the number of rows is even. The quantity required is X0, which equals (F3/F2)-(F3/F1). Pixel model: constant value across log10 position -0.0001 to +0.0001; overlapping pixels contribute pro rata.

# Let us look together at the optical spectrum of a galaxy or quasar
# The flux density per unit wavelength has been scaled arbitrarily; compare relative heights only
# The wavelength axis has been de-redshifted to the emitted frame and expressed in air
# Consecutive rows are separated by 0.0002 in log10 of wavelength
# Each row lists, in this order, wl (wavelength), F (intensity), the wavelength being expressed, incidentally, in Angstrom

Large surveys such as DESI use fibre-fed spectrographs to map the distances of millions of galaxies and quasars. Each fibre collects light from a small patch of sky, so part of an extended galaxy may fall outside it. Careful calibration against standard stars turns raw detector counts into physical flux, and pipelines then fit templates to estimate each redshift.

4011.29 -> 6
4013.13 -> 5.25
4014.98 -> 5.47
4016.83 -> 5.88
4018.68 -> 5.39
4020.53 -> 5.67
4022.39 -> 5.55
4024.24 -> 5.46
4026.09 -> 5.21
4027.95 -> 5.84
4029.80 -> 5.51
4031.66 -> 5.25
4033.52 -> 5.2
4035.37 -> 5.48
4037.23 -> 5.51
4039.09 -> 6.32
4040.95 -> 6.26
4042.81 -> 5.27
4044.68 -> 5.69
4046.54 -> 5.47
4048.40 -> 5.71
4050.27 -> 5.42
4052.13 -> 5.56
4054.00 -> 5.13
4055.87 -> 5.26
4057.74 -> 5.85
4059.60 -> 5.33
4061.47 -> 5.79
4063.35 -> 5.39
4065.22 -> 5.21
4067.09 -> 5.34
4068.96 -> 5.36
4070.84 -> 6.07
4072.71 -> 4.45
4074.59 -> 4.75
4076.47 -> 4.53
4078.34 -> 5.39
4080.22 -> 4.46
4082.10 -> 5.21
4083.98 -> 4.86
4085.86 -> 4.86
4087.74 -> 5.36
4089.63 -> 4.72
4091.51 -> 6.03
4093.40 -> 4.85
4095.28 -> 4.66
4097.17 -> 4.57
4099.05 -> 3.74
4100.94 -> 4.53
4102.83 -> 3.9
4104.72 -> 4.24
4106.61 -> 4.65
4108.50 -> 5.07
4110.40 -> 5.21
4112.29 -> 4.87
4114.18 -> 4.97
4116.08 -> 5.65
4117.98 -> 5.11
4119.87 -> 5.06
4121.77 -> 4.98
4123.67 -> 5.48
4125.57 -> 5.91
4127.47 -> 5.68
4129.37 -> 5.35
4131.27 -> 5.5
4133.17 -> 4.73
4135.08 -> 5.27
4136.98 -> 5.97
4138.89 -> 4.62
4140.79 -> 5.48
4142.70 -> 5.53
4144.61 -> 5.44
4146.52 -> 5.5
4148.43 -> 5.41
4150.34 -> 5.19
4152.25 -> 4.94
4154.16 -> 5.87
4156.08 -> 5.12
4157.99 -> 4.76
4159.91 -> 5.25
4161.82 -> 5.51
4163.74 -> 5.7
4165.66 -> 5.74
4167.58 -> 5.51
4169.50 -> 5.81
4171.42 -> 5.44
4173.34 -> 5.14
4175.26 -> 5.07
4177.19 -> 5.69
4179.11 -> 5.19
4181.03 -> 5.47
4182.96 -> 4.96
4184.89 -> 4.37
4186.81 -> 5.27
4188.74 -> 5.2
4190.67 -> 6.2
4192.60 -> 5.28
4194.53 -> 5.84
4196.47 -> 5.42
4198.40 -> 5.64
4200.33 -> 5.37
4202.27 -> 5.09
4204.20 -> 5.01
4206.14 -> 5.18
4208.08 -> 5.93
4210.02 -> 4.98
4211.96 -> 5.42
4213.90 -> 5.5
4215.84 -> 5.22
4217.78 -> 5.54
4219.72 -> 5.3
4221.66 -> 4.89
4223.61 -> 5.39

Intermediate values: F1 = 0.23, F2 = 0.33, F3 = 0.37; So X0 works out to -0.48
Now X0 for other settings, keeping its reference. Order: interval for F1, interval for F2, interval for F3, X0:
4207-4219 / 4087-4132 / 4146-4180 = -0.74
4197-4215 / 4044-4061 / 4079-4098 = -0.10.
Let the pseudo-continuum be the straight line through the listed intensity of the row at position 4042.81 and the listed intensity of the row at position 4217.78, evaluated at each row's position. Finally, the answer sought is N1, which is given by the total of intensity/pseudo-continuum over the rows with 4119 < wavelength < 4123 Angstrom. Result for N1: 1.86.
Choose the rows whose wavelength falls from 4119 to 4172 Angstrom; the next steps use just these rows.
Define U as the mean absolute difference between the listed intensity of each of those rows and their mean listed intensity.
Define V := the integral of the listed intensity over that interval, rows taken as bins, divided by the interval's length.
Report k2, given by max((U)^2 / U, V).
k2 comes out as 5.38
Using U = 0.28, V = 5.38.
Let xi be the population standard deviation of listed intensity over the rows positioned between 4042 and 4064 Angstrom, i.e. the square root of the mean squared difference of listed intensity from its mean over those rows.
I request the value 0.22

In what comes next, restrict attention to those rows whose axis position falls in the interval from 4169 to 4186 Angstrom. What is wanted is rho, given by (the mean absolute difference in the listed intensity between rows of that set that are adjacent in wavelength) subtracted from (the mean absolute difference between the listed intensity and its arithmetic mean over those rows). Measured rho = -0.08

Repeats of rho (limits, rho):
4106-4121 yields -0.14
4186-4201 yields -0.22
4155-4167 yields 0.04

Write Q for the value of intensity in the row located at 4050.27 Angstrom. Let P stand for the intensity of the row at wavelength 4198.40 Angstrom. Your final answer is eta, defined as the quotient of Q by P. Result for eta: 0.96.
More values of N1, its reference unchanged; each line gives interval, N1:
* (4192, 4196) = 2.02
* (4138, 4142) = 1.86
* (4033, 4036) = 2.03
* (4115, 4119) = 2.00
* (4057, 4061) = 2.11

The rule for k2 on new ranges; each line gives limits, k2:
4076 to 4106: 4.75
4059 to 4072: 5.48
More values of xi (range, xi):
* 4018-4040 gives 0.30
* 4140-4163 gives 0.29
